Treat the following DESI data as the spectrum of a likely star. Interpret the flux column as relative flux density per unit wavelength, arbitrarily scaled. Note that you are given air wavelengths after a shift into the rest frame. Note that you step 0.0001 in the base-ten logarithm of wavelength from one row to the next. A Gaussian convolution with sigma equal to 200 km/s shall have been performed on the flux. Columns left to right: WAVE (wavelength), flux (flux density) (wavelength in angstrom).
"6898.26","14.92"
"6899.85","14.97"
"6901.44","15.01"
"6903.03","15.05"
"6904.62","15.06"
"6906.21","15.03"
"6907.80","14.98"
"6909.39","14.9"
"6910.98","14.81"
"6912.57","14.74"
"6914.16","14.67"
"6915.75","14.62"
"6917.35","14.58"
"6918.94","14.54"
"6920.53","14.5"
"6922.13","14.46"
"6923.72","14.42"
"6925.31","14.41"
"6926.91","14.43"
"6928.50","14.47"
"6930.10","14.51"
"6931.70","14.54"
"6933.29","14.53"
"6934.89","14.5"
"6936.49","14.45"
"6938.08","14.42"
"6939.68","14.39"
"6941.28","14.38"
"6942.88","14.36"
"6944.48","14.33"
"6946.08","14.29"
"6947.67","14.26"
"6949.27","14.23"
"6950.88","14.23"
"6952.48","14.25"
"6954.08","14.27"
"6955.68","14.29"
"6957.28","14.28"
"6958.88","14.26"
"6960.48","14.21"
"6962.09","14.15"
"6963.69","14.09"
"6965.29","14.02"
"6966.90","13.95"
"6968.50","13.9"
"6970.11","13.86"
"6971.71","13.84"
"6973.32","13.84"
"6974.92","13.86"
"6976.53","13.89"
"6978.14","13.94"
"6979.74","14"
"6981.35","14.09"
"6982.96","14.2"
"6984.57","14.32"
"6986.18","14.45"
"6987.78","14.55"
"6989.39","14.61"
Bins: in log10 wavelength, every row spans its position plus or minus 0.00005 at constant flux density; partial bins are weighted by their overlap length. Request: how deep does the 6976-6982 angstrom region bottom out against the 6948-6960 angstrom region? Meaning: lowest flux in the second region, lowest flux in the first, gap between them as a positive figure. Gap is 0.34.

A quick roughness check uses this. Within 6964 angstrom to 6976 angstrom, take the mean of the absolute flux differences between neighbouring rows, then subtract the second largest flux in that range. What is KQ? -13.9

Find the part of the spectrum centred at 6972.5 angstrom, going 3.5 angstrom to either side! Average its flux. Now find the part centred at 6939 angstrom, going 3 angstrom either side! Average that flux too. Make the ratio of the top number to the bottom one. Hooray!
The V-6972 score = 0.961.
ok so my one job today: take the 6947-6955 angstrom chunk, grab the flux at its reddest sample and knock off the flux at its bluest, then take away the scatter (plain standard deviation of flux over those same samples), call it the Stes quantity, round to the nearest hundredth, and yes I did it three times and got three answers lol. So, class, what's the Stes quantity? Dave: -0.01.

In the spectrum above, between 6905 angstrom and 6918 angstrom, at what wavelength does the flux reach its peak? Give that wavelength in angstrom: 6906.21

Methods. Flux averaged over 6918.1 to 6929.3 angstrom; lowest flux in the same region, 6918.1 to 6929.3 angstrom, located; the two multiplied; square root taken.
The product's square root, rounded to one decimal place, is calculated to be 14.4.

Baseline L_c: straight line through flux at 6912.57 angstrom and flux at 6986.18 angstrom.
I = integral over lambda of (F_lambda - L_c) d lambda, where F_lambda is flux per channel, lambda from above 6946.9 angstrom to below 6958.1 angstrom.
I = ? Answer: -3.63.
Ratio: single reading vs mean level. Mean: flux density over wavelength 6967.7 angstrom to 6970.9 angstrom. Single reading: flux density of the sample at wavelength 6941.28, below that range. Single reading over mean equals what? 1.04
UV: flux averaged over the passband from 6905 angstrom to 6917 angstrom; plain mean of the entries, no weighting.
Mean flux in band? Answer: 14.82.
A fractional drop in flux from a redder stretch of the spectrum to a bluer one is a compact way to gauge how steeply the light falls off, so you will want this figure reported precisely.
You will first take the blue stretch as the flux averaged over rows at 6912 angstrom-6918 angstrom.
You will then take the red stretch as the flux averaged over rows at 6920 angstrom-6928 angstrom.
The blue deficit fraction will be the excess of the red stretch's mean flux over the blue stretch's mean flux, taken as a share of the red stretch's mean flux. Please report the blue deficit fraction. -0.014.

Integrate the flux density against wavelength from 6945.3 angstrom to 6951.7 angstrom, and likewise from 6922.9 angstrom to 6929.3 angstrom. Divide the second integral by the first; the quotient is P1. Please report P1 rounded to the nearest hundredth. 1.01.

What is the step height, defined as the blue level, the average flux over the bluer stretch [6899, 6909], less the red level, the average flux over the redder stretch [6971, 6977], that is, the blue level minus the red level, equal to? 1.2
